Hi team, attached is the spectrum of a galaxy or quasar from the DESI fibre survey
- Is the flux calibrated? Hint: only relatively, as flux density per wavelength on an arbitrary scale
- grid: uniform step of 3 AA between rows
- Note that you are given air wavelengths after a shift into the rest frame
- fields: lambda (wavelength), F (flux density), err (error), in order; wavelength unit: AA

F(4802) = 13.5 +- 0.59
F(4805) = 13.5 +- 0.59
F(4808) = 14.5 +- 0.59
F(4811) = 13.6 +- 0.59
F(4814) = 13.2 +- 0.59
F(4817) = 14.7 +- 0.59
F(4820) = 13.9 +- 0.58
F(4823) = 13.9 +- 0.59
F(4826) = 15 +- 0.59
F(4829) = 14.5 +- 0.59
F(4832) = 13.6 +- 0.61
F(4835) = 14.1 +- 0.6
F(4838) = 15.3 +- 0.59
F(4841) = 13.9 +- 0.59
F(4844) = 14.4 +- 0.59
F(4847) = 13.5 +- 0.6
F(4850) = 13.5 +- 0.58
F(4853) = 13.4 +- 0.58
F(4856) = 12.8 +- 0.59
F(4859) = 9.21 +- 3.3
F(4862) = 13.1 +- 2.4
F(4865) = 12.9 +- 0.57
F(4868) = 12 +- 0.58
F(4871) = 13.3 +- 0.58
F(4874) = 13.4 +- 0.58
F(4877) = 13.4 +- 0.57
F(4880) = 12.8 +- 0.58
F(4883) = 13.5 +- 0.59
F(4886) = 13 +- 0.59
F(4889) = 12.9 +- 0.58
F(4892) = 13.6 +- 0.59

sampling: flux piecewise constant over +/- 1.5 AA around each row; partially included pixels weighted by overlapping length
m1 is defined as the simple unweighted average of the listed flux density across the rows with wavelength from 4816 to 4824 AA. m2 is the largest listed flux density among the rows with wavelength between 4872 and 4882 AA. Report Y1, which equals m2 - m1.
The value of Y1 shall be -0.8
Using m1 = 14.2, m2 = 13.4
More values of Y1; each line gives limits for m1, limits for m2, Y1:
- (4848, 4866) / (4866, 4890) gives 1.0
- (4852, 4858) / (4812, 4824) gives 1.6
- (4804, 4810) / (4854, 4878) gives -0.6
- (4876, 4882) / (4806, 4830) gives 1.9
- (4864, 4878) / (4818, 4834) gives 2.0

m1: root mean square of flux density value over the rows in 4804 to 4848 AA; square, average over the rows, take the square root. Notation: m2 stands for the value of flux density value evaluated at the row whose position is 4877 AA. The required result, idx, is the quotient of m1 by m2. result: 1.05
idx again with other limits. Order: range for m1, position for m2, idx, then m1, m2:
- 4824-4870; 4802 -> 1.00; 13.5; 13.5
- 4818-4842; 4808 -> 0.99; 14.3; 14.5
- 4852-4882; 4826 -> 0.85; 12.7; 15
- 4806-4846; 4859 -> 1.54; 14.2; 9.21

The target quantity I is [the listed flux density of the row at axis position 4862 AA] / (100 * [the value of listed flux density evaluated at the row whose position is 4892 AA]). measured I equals 0.0096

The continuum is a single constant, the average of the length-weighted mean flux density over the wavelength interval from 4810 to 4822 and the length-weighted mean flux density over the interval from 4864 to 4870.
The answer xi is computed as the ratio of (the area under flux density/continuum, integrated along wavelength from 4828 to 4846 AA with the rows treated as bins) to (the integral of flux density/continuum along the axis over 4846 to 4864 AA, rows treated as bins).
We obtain 1.14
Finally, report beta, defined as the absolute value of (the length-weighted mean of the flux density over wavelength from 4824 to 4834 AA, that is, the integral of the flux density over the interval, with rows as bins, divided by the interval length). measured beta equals 14.3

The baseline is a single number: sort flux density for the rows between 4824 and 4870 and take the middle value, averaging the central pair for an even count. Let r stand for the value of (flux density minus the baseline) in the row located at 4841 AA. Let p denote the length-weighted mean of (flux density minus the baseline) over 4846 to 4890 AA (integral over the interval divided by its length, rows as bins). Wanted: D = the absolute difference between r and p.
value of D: 1.1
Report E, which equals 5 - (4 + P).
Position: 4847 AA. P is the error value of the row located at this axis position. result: 0.400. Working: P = 0.600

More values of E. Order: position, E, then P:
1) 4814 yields 0.410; 0.590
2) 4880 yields 0.420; 0.580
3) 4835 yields 0.400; 0.600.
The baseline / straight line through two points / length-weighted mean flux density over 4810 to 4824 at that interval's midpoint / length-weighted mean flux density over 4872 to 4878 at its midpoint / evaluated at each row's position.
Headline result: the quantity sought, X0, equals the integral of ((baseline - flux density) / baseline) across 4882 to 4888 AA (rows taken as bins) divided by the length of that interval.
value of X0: 0.008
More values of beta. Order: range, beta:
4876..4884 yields 13.2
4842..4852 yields 13.8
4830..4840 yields 14.3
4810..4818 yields 13.8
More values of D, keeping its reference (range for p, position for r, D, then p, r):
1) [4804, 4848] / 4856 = 1.3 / 0.6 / -0.7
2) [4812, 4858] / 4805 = 0.4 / 0.4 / 0.0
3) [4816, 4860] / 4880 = 1.0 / 0.3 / -0.7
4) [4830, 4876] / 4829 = 1.3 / -0.3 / 1.0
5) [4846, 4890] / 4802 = 0.7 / -0.7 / 0.0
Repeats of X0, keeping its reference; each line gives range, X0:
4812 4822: -0.003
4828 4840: -0.045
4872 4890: 0.012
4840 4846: -0.034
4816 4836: -0.032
